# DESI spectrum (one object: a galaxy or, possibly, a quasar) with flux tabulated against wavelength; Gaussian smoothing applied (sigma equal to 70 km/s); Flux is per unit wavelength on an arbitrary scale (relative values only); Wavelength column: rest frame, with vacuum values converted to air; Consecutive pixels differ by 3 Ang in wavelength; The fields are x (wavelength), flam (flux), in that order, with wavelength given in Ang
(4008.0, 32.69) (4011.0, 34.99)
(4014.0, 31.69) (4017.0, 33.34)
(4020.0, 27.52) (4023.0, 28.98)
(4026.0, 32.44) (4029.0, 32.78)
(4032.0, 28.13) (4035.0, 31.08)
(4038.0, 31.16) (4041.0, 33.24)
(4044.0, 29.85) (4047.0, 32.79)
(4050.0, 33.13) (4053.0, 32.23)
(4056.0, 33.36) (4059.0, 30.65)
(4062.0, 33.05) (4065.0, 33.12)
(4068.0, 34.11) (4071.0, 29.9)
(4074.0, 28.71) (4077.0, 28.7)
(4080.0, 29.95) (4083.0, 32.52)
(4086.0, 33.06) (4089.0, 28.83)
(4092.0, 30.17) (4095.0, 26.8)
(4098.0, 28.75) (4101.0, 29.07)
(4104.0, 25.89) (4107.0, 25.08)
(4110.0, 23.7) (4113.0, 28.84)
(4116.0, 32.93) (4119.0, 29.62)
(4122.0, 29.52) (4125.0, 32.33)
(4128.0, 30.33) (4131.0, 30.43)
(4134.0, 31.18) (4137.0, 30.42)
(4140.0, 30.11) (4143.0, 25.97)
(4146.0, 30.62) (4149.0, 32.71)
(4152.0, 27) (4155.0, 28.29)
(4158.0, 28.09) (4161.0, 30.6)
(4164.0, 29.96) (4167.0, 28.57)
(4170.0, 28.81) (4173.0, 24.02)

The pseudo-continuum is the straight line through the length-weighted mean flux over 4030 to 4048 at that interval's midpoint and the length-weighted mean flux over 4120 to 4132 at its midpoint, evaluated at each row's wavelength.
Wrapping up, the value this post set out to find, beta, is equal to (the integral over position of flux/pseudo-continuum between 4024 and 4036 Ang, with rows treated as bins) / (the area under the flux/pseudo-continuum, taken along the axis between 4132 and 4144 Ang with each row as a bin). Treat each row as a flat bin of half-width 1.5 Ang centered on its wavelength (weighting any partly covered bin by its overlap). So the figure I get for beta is 1.03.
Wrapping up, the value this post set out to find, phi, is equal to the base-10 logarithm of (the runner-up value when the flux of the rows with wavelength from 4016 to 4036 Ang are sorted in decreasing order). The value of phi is 1.516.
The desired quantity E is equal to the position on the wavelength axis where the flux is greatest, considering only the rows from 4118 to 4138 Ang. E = 4125.0 Ang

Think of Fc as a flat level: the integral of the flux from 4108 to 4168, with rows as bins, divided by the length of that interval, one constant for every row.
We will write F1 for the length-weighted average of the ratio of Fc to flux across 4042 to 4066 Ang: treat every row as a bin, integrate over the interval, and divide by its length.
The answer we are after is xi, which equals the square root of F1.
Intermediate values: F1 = 0.92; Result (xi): 0.96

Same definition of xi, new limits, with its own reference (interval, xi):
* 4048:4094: 0.97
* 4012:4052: 0.97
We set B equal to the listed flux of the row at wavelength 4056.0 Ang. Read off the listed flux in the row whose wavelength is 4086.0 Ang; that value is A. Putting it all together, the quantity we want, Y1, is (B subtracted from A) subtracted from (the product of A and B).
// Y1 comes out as 1103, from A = 33.06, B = 33.36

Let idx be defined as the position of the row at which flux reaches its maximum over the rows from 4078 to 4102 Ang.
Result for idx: 4086.0 Ang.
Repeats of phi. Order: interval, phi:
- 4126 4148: 1.486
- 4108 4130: 1.510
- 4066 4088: 1.519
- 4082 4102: 1.512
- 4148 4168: 1.486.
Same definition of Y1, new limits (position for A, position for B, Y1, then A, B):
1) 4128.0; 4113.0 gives 873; 30.33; 28.84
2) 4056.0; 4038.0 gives 1037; 33.36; 31.16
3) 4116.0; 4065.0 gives 1091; 32.93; 33.12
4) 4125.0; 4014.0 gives 1024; 32.33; 31.69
